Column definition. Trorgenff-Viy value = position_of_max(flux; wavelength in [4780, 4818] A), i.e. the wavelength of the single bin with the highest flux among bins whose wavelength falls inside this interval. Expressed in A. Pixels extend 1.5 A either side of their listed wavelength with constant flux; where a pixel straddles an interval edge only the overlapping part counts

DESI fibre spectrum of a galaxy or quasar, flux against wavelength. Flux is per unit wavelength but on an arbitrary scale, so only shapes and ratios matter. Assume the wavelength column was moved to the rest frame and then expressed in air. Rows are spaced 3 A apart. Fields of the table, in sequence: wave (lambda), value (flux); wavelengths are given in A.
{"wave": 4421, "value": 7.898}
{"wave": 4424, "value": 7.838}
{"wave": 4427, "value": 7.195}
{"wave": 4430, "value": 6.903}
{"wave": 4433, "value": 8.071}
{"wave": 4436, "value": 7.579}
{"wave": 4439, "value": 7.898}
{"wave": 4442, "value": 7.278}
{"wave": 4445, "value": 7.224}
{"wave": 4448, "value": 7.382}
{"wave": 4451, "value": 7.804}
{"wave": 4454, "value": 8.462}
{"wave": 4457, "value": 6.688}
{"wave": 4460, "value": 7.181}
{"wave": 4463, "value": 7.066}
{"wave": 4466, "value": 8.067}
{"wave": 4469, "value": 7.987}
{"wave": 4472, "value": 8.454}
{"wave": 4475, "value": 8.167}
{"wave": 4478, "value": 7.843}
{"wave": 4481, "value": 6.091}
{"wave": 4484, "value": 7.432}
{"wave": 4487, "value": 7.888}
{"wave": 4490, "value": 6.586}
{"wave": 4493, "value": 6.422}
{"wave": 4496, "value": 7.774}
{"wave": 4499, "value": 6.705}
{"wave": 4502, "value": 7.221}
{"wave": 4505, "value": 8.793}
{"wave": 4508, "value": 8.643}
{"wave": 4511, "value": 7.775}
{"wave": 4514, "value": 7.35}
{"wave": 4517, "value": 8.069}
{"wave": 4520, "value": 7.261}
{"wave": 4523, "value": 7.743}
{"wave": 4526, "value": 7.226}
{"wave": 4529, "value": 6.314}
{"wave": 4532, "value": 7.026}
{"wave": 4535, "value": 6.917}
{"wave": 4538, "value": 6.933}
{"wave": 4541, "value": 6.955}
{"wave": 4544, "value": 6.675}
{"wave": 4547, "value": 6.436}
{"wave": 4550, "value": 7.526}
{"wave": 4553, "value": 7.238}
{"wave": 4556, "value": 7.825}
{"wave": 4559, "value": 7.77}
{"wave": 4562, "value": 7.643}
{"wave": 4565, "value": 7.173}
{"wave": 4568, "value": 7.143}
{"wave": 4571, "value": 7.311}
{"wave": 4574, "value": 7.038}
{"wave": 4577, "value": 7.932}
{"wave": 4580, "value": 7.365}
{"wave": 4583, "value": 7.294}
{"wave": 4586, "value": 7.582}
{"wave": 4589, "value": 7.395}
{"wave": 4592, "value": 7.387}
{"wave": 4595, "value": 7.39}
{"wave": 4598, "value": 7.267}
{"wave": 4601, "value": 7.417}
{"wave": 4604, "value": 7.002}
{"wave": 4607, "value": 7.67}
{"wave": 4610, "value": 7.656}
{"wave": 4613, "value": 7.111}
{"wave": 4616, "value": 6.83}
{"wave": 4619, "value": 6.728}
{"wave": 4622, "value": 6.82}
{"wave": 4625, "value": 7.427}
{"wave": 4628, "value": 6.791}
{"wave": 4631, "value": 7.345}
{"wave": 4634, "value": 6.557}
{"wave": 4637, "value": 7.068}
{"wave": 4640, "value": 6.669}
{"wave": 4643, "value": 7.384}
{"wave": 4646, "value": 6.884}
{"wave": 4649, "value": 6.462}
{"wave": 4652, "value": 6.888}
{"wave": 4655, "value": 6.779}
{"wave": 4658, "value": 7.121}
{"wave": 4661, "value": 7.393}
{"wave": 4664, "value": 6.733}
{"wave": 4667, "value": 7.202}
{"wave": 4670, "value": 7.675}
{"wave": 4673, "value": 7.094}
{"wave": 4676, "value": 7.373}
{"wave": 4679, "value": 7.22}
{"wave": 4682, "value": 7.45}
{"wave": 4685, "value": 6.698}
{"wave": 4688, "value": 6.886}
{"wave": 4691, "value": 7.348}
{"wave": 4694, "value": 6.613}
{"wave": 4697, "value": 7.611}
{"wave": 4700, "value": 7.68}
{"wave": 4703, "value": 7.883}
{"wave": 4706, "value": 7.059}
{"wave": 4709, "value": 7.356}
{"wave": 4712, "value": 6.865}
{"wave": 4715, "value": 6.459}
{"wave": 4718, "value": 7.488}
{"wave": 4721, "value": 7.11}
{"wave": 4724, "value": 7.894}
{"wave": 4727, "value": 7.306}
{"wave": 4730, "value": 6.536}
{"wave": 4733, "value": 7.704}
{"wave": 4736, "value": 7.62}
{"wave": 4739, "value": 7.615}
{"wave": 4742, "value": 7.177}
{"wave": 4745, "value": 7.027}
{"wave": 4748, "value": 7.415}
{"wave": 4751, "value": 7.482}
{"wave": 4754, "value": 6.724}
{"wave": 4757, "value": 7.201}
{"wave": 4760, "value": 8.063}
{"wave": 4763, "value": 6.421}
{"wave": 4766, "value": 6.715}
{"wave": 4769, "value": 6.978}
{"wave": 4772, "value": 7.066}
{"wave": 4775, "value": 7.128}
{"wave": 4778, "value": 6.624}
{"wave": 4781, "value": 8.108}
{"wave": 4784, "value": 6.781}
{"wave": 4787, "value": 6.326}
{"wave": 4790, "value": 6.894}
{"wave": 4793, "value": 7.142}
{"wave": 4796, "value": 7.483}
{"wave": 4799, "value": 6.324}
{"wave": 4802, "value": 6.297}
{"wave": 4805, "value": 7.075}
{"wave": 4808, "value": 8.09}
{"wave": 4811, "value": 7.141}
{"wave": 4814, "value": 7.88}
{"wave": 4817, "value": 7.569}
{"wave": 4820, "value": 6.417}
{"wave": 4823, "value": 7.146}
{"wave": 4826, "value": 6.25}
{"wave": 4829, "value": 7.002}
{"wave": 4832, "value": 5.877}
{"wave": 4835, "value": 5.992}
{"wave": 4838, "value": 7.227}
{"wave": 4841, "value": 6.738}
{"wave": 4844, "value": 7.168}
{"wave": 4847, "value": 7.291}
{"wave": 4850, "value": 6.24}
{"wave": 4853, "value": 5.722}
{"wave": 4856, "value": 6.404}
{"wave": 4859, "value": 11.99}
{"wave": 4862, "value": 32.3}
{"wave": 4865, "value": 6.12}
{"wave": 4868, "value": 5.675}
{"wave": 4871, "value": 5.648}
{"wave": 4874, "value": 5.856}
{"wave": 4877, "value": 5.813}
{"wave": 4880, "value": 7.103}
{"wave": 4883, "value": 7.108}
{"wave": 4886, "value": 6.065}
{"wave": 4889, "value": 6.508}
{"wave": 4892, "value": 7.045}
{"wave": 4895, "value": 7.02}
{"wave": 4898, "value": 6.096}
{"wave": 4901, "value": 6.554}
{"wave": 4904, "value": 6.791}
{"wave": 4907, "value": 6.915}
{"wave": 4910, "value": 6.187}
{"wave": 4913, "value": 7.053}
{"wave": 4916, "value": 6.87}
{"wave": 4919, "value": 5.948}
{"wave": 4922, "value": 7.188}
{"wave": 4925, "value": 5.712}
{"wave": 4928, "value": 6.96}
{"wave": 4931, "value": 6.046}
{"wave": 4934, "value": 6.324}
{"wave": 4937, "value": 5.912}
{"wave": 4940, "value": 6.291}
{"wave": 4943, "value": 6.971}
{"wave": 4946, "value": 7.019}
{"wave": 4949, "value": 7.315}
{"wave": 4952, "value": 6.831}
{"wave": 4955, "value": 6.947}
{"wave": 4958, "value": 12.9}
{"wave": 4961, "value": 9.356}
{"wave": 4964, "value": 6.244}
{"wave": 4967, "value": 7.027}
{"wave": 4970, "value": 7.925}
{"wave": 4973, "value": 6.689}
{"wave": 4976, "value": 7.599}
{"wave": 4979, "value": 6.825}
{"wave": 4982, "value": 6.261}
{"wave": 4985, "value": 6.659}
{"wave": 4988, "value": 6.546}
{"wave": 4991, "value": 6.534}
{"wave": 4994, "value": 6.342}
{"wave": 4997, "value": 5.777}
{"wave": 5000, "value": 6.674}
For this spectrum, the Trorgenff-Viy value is 4781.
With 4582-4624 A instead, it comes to 4607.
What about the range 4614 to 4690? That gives 4670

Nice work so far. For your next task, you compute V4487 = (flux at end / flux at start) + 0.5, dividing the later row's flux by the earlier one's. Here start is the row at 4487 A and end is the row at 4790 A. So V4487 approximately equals 1.37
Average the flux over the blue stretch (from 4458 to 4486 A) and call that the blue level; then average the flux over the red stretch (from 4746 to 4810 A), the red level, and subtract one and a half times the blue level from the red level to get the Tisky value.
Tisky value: -4.3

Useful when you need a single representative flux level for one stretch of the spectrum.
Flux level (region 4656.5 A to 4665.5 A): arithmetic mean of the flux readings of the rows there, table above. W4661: 7.1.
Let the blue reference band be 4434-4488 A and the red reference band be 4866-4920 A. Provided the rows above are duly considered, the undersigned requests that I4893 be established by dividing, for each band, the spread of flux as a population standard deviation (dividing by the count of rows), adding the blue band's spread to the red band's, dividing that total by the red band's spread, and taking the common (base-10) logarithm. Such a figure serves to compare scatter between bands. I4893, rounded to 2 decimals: 0.33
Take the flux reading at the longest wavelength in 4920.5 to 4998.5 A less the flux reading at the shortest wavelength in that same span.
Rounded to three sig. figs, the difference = -1.41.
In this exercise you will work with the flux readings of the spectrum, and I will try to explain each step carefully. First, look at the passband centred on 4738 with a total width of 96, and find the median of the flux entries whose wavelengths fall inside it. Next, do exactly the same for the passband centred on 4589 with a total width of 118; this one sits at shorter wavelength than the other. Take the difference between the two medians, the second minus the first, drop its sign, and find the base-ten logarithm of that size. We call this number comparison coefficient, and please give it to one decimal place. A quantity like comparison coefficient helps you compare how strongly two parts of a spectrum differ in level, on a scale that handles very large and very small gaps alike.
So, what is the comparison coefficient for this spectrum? -1.3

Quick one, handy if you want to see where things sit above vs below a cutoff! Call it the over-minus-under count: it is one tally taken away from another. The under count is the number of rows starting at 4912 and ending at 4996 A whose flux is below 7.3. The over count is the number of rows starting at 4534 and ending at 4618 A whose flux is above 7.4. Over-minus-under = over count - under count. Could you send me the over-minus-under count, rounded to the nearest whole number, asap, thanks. -14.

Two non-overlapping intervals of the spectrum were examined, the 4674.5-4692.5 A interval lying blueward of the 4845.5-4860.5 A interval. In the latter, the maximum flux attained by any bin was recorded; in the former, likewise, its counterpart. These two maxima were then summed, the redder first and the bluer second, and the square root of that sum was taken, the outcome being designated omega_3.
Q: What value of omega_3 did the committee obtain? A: 4.41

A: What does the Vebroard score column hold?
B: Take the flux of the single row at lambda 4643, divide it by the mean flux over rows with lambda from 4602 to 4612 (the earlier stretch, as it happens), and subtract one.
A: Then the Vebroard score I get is -0.01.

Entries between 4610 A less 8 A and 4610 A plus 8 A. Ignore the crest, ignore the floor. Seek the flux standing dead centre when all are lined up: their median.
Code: 7.11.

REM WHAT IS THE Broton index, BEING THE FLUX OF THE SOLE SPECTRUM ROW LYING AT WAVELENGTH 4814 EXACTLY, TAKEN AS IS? 7.88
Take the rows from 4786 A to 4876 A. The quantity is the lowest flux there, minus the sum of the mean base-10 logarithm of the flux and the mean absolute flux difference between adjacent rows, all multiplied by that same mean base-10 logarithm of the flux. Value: 2.09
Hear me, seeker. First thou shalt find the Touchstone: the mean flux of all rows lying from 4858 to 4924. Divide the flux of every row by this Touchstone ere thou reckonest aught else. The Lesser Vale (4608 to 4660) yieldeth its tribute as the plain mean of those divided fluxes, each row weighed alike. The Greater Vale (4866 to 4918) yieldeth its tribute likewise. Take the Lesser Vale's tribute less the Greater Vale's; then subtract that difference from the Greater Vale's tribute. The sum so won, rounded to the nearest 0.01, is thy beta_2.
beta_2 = 0.76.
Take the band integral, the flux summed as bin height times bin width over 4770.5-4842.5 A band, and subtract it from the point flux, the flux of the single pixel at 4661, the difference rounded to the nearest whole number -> -492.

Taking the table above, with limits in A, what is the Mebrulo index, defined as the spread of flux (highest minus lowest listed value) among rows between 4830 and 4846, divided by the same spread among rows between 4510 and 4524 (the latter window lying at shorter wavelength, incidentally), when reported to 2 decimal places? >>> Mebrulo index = 1.67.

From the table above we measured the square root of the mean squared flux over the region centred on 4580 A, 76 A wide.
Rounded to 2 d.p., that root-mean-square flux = 7.33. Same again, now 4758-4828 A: 7.06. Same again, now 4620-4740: 7.16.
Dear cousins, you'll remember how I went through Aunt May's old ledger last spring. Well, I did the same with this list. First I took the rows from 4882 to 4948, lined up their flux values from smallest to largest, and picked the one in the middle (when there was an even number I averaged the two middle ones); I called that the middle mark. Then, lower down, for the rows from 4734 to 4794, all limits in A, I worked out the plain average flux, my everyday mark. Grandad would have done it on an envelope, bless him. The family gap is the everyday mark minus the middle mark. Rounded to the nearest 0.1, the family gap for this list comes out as 0.5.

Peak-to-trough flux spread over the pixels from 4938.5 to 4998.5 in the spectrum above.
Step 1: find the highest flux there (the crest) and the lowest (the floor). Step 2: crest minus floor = 7.1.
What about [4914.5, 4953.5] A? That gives 1.6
